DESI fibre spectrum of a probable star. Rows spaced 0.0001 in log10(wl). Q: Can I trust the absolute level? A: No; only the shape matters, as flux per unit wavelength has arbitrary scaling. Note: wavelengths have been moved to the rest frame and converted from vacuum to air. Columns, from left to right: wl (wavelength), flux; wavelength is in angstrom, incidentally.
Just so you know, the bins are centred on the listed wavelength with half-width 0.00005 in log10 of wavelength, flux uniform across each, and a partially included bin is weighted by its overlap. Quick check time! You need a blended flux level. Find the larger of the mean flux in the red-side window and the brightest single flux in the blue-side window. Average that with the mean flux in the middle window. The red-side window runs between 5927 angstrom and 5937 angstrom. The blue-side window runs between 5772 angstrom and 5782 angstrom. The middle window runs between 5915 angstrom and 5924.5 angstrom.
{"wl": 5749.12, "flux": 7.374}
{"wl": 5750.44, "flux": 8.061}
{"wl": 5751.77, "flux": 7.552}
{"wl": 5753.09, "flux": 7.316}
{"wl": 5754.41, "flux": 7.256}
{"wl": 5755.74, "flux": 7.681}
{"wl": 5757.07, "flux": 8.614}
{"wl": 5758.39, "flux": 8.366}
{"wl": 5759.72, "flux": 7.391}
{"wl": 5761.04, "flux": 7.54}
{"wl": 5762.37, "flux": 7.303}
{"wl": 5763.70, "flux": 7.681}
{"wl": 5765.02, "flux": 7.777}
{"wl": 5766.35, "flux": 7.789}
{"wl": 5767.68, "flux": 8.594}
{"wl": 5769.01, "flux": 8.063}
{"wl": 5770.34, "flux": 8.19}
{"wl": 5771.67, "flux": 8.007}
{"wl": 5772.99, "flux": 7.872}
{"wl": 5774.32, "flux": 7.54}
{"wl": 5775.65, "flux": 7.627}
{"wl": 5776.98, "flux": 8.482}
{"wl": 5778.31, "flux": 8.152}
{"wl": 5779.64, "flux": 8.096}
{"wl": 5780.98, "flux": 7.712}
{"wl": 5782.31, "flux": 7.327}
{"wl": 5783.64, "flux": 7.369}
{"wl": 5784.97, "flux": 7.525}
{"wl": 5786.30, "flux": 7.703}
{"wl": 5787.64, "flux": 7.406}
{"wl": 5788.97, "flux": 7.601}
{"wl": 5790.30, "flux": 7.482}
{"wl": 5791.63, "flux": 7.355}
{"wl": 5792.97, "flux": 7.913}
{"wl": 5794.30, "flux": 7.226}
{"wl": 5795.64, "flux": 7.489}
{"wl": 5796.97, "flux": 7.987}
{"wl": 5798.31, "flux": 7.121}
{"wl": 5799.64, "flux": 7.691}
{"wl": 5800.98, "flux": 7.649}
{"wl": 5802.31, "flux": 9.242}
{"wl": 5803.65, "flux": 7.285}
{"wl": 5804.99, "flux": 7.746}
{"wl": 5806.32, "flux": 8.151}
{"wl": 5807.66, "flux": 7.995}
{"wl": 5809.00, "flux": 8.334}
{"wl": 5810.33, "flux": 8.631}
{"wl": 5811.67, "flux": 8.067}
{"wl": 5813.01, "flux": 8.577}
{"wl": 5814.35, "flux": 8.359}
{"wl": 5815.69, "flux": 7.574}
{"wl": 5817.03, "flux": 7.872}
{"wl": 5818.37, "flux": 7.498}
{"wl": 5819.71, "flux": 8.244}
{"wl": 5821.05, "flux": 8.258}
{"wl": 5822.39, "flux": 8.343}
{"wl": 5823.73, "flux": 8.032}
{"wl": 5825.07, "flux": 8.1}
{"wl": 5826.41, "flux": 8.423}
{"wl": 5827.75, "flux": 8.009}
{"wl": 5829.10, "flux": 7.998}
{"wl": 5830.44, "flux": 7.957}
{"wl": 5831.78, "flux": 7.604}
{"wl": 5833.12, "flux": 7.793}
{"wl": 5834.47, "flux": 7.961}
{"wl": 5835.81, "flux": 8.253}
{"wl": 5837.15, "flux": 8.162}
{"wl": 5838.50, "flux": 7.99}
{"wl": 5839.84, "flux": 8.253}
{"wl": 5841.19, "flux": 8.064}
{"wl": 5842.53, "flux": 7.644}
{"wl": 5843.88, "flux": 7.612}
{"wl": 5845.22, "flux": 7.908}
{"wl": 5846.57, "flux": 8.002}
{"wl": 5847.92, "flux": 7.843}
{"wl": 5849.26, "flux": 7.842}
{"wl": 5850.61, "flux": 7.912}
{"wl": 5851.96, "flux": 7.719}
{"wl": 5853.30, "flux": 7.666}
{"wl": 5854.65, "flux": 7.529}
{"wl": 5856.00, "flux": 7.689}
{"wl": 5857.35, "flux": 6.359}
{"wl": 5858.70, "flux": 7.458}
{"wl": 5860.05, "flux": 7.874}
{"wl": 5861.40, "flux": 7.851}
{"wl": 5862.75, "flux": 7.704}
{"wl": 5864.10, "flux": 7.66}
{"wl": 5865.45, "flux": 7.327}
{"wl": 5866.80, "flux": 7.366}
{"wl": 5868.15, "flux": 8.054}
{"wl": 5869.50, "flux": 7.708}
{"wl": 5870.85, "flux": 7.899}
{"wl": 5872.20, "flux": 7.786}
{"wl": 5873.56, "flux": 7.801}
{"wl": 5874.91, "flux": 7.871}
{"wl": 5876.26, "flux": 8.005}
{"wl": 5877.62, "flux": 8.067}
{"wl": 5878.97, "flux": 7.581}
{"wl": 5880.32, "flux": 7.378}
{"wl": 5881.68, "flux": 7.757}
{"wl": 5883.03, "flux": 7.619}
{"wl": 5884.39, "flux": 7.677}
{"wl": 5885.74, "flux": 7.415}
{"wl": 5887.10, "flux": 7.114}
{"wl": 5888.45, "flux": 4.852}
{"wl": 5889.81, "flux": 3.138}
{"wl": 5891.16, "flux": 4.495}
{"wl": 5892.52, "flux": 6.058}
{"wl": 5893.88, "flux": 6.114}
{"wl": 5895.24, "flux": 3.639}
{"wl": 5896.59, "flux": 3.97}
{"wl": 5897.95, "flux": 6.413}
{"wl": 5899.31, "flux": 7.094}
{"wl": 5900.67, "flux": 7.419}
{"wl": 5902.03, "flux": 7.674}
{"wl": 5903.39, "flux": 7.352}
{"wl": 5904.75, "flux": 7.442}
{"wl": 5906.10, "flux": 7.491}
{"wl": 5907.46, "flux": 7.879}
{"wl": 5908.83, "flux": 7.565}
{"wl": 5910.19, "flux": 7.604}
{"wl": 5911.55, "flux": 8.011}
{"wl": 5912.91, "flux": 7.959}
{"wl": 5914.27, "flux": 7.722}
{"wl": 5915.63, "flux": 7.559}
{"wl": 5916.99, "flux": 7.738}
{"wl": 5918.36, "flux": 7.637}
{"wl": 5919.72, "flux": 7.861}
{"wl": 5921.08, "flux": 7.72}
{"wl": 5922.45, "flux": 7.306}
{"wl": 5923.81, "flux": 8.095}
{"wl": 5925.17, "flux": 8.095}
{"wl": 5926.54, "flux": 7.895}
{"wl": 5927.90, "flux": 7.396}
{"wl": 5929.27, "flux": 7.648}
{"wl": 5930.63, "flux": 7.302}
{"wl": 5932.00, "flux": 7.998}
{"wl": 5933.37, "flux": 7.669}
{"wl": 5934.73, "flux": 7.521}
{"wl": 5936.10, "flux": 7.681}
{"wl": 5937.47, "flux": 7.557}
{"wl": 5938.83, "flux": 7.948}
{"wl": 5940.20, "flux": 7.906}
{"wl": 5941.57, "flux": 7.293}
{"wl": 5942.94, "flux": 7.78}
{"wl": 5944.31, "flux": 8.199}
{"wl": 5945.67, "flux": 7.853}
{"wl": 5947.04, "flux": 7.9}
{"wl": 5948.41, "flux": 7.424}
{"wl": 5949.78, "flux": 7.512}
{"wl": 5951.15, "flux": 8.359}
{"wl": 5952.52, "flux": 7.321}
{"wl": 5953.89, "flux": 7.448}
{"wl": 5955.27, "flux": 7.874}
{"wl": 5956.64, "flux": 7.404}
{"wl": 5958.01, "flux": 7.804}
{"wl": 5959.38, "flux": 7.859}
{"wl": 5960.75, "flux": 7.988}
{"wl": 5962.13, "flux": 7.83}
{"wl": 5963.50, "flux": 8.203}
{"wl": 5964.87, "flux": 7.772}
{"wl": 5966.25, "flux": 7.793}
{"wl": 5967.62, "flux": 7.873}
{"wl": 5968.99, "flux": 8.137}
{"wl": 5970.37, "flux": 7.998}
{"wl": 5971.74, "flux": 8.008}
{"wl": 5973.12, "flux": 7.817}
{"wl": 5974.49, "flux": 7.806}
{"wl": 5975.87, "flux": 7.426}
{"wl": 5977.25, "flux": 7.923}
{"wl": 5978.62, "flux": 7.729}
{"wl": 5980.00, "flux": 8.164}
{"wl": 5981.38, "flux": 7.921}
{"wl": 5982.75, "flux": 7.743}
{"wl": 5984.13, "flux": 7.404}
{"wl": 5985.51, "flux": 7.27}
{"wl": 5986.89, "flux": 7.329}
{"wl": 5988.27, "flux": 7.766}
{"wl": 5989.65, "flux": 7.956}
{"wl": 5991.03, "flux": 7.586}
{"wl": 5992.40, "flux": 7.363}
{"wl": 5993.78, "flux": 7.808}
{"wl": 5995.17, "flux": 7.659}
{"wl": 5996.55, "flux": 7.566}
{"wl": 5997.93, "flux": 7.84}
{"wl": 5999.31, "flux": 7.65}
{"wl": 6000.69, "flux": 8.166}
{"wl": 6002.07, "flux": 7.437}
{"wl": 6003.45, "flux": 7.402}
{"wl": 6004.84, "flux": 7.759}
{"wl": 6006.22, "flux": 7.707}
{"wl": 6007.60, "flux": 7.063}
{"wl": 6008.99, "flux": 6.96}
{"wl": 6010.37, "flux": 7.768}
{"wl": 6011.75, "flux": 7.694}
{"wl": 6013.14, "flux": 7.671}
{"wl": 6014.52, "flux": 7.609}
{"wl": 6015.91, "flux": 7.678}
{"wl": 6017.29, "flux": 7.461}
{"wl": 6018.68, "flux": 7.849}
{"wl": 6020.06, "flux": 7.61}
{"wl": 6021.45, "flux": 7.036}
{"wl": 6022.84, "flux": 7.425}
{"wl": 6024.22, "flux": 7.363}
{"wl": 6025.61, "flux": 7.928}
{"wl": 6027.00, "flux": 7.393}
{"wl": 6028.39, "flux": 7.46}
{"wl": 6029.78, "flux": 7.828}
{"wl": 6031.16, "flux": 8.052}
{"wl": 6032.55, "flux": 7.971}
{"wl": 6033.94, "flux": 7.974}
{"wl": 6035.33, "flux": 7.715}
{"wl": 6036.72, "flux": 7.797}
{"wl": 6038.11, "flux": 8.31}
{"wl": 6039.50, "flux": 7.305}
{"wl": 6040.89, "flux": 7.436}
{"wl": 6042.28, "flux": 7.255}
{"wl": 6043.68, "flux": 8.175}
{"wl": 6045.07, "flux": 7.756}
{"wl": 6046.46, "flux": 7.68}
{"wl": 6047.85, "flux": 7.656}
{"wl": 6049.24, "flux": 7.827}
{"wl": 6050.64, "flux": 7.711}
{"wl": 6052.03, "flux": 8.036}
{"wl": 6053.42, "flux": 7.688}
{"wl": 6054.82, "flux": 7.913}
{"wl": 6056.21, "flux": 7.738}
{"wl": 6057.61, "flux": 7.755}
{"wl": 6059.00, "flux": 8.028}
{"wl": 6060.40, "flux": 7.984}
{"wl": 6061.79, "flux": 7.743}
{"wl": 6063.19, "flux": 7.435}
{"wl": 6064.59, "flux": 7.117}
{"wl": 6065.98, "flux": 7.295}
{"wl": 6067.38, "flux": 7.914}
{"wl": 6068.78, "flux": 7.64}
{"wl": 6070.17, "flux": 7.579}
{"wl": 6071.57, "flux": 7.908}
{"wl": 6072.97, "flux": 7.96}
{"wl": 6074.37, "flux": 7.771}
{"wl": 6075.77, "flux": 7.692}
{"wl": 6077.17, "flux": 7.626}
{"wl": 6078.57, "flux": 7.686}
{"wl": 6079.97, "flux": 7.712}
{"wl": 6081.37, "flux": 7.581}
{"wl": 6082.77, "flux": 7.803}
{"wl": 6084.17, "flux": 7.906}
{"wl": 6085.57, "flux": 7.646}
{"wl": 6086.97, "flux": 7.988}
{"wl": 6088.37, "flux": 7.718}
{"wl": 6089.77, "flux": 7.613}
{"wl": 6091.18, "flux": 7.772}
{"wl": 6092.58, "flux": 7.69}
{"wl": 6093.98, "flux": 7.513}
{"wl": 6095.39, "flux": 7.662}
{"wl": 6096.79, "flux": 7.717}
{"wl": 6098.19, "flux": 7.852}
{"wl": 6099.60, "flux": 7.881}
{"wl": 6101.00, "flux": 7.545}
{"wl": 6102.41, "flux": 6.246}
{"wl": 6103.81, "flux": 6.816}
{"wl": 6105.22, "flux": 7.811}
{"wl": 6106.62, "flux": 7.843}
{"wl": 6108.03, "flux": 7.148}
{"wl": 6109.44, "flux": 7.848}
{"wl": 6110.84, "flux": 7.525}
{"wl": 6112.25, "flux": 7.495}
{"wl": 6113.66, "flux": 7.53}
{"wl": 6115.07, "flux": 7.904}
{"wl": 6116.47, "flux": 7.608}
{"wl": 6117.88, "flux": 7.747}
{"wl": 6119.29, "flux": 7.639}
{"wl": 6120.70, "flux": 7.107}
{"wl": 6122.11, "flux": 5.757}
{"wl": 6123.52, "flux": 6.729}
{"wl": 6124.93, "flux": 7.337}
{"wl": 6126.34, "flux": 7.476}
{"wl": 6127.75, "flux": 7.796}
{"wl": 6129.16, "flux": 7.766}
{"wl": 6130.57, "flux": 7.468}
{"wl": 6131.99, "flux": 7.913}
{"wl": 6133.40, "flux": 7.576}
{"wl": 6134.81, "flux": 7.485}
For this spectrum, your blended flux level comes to 8.09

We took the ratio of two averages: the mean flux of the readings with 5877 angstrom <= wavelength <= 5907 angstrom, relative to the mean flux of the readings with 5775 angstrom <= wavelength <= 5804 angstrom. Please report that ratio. 0.85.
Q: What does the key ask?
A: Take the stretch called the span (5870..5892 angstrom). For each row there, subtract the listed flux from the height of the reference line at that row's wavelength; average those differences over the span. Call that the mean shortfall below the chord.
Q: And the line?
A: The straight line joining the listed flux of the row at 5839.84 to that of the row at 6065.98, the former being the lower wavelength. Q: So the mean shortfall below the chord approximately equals 1.1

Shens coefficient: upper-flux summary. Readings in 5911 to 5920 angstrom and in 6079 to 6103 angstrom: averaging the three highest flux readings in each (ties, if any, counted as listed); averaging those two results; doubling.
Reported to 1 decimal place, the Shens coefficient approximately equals 15.9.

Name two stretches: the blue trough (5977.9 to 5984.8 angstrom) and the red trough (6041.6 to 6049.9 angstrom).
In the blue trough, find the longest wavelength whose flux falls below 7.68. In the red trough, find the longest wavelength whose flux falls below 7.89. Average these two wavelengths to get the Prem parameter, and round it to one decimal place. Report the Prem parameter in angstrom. 6016.7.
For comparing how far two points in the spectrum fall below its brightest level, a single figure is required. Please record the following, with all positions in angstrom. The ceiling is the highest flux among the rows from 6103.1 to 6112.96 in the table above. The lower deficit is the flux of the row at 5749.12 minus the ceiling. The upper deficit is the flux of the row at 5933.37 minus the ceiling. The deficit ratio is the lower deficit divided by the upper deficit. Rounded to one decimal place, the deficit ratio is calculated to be 2.6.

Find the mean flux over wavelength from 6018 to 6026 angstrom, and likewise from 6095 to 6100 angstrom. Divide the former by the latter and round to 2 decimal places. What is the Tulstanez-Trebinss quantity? 0.97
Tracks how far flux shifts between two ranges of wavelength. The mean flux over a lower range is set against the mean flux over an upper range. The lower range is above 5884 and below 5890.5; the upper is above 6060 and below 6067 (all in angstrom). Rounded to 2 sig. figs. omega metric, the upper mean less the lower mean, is 1.5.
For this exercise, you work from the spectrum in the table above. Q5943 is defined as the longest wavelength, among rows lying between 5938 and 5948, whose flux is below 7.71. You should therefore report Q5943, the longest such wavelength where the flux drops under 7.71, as 5941.57 angstrom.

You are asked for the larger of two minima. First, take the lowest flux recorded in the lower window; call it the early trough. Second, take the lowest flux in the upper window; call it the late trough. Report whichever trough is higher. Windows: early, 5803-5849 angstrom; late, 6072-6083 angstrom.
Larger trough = 7.58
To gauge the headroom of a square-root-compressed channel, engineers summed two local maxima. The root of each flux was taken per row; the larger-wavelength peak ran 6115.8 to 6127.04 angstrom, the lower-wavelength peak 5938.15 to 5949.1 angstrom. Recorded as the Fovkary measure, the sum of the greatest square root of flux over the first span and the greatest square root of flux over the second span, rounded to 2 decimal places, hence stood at 5.65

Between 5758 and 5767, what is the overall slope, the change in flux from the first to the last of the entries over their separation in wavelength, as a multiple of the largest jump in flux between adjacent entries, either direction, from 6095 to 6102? -0.22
